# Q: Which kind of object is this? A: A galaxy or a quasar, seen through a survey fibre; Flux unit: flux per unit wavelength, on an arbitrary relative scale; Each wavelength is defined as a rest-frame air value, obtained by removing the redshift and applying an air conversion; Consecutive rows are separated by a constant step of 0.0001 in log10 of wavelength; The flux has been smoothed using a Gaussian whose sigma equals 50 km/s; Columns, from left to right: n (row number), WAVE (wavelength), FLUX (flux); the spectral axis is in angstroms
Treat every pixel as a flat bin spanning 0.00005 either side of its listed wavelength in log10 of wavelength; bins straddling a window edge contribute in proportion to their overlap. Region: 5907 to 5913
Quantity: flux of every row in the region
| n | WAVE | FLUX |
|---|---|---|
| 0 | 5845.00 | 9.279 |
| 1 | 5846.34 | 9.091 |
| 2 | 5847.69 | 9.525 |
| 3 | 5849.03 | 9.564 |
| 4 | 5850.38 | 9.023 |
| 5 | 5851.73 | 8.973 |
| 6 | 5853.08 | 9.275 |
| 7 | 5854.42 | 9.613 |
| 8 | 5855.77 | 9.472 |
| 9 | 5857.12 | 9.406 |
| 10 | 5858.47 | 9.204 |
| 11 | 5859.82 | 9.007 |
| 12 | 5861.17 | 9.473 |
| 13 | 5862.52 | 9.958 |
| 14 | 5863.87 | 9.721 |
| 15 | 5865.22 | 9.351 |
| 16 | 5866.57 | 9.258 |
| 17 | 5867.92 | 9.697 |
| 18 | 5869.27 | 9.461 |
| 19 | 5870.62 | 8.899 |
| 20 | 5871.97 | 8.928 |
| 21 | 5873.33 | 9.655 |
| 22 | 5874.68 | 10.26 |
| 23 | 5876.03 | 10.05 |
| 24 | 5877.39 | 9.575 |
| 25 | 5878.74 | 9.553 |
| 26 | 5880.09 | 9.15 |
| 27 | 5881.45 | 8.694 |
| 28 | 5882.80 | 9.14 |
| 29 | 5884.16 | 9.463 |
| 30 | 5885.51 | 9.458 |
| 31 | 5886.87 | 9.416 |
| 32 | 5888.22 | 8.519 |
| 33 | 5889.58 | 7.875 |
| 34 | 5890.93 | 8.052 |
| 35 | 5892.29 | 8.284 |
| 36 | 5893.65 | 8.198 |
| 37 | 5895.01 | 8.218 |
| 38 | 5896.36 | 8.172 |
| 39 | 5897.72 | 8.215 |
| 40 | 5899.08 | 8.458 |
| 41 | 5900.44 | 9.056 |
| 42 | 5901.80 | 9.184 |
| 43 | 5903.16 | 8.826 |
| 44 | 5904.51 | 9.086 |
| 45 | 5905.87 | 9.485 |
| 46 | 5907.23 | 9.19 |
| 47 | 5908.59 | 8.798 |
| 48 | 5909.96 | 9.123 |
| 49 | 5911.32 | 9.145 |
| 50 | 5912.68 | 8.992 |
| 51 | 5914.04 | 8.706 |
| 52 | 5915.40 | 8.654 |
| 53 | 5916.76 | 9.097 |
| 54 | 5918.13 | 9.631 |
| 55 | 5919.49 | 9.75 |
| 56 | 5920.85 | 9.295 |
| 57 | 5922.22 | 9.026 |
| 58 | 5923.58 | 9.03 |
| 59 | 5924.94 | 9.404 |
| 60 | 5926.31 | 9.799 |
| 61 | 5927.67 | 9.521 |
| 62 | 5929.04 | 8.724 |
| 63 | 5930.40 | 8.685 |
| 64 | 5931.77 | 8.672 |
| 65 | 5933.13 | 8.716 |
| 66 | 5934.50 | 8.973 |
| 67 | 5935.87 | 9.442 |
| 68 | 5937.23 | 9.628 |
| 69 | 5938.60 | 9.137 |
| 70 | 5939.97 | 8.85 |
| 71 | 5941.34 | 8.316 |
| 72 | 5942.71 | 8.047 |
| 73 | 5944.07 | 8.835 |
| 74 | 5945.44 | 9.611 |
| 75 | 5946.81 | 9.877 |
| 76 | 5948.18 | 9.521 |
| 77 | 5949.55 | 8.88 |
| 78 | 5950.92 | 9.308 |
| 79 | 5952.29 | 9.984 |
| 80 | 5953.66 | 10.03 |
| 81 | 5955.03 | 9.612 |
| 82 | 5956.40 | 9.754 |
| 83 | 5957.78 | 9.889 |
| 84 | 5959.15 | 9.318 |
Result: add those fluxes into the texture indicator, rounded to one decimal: 45.2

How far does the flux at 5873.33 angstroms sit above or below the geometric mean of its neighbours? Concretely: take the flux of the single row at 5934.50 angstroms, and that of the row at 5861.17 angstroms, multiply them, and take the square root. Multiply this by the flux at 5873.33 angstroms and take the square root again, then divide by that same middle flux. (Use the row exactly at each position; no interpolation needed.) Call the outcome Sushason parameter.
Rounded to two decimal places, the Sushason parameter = 0.98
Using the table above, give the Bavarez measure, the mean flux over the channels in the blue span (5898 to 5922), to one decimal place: 9.1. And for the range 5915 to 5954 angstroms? 9.2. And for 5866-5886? 9.4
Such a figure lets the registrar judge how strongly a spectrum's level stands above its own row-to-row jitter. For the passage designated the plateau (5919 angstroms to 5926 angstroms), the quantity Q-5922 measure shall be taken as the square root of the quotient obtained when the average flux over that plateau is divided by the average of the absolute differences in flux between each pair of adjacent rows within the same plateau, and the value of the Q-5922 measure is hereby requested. 5.81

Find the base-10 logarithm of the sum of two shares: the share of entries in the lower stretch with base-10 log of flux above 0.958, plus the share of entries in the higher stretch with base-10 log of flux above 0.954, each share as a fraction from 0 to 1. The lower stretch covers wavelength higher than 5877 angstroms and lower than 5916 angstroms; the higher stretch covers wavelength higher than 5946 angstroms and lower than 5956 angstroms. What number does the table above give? 0.12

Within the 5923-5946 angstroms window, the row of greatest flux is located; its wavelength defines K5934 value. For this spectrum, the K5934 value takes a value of 5926.31 angstroms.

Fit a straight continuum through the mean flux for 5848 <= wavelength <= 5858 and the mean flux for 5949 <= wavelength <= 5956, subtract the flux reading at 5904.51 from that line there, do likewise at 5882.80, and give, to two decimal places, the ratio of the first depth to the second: 1.40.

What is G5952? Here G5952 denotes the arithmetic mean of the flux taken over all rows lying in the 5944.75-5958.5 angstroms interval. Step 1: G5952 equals 9.6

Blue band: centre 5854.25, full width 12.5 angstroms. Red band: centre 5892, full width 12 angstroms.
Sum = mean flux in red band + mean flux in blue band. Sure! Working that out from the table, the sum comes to 17.6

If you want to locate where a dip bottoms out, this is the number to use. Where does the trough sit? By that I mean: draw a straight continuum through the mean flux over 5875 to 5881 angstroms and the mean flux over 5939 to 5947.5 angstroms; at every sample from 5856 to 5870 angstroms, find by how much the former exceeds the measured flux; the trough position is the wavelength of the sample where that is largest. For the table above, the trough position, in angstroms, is 5859.82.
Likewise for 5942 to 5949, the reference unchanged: 5942.71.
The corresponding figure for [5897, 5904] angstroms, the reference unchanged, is 5897.72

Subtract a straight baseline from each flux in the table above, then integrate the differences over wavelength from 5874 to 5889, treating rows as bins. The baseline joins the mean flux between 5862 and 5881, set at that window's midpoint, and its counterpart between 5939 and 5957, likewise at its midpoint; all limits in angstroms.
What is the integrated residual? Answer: -1.7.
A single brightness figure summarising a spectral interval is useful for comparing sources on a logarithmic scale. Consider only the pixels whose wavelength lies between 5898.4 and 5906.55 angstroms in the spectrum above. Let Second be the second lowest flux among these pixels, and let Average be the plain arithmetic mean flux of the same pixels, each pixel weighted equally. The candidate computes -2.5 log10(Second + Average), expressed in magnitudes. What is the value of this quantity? -3.13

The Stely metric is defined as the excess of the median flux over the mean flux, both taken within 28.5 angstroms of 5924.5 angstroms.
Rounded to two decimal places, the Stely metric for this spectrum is 0.00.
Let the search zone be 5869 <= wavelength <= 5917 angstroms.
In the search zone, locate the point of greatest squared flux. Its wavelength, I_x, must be 5874.68 angstroms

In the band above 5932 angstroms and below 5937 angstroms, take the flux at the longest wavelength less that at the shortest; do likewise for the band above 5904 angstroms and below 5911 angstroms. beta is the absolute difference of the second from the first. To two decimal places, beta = 0.69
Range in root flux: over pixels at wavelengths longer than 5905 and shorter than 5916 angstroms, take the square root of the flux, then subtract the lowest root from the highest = 0.138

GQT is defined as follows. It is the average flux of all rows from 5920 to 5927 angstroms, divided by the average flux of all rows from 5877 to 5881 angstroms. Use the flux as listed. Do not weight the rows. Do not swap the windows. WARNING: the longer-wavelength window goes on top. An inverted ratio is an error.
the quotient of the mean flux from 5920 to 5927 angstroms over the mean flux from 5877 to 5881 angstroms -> 0.99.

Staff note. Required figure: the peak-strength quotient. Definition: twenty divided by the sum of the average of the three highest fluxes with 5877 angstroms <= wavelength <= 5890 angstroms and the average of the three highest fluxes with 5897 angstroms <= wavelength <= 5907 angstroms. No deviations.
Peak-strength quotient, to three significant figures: 1.06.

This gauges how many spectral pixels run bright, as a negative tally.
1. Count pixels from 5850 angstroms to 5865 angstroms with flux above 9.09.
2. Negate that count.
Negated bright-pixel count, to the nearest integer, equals -8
